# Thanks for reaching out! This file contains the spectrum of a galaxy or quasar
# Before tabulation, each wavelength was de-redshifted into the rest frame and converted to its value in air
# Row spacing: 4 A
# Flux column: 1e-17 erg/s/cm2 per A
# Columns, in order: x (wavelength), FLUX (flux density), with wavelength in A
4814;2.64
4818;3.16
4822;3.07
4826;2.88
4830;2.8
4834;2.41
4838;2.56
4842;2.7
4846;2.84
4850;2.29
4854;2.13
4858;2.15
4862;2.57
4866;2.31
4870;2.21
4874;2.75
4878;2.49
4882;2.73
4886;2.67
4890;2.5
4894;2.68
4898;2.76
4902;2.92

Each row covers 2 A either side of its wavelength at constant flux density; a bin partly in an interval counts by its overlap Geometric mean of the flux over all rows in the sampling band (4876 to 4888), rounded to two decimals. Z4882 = 2.63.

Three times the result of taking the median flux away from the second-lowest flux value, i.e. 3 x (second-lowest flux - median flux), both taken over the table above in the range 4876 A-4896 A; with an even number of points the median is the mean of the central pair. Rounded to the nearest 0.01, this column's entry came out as -0.51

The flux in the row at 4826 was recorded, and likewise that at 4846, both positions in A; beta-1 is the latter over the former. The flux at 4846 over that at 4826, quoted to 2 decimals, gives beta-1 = 0.99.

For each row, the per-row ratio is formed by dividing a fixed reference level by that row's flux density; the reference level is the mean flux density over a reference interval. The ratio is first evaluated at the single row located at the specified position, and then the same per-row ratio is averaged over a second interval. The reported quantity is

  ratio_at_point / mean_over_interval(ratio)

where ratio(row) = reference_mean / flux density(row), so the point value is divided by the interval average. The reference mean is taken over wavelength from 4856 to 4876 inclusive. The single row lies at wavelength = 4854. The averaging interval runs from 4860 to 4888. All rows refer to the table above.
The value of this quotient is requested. 1.18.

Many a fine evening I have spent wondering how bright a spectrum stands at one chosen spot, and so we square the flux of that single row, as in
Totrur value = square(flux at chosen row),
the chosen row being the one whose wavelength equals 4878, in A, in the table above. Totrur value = 6.2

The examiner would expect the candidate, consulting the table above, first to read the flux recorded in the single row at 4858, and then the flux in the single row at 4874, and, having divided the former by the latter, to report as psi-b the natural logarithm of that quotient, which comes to -0.2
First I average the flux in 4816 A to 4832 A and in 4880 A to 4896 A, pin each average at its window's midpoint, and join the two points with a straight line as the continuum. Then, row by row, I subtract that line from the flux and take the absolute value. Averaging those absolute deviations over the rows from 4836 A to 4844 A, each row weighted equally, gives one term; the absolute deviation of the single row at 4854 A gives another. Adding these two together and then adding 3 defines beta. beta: 4.0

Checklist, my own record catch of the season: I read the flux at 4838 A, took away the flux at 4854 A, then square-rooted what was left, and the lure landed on 0.66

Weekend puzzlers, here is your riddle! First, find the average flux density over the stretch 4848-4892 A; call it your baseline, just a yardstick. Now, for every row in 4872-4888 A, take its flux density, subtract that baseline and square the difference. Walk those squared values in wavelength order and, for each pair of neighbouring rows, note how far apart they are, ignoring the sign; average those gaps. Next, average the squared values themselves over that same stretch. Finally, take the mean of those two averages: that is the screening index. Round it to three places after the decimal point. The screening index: 0.065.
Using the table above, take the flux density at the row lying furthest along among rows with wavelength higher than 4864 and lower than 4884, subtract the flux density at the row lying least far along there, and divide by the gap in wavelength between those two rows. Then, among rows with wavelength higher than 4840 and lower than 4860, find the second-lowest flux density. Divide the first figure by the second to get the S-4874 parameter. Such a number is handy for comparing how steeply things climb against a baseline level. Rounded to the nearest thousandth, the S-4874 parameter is 0.012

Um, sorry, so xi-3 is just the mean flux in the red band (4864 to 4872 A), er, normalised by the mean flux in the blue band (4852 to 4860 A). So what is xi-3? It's 1.06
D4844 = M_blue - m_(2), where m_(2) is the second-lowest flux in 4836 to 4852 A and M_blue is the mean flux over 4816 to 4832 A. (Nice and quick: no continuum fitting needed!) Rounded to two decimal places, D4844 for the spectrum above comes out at 0.42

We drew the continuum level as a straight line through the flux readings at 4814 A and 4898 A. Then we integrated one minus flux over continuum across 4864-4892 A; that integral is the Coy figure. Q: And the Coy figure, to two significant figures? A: 2.1 A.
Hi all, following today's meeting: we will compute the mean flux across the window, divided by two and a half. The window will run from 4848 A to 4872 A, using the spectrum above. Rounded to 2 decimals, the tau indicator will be 0.91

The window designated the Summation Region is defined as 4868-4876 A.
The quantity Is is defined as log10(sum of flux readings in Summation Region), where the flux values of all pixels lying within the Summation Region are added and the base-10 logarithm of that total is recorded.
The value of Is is 0.70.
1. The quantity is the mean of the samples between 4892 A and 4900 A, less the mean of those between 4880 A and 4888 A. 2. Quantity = 0.02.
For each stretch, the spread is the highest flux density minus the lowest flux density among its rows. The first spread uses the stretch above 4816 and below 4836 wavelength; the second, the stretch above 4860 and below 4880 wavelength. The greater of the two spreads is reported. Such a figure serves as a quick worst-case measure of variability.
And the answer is 0.75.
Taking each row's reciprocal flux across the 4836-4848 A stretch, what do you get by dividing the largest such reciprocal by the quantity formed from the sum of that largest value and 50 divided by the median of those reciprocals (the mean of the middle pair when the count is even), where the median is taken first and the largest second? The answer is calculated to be 0.0029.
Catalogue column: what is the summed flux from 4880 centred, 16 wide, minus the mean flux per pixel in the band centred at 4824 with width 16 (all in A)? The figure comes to 7.66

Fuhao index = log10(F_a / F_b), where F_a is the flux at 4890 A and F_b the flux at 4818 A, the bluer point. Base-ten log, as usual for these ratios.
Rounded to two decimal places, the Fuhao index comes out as -0.10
